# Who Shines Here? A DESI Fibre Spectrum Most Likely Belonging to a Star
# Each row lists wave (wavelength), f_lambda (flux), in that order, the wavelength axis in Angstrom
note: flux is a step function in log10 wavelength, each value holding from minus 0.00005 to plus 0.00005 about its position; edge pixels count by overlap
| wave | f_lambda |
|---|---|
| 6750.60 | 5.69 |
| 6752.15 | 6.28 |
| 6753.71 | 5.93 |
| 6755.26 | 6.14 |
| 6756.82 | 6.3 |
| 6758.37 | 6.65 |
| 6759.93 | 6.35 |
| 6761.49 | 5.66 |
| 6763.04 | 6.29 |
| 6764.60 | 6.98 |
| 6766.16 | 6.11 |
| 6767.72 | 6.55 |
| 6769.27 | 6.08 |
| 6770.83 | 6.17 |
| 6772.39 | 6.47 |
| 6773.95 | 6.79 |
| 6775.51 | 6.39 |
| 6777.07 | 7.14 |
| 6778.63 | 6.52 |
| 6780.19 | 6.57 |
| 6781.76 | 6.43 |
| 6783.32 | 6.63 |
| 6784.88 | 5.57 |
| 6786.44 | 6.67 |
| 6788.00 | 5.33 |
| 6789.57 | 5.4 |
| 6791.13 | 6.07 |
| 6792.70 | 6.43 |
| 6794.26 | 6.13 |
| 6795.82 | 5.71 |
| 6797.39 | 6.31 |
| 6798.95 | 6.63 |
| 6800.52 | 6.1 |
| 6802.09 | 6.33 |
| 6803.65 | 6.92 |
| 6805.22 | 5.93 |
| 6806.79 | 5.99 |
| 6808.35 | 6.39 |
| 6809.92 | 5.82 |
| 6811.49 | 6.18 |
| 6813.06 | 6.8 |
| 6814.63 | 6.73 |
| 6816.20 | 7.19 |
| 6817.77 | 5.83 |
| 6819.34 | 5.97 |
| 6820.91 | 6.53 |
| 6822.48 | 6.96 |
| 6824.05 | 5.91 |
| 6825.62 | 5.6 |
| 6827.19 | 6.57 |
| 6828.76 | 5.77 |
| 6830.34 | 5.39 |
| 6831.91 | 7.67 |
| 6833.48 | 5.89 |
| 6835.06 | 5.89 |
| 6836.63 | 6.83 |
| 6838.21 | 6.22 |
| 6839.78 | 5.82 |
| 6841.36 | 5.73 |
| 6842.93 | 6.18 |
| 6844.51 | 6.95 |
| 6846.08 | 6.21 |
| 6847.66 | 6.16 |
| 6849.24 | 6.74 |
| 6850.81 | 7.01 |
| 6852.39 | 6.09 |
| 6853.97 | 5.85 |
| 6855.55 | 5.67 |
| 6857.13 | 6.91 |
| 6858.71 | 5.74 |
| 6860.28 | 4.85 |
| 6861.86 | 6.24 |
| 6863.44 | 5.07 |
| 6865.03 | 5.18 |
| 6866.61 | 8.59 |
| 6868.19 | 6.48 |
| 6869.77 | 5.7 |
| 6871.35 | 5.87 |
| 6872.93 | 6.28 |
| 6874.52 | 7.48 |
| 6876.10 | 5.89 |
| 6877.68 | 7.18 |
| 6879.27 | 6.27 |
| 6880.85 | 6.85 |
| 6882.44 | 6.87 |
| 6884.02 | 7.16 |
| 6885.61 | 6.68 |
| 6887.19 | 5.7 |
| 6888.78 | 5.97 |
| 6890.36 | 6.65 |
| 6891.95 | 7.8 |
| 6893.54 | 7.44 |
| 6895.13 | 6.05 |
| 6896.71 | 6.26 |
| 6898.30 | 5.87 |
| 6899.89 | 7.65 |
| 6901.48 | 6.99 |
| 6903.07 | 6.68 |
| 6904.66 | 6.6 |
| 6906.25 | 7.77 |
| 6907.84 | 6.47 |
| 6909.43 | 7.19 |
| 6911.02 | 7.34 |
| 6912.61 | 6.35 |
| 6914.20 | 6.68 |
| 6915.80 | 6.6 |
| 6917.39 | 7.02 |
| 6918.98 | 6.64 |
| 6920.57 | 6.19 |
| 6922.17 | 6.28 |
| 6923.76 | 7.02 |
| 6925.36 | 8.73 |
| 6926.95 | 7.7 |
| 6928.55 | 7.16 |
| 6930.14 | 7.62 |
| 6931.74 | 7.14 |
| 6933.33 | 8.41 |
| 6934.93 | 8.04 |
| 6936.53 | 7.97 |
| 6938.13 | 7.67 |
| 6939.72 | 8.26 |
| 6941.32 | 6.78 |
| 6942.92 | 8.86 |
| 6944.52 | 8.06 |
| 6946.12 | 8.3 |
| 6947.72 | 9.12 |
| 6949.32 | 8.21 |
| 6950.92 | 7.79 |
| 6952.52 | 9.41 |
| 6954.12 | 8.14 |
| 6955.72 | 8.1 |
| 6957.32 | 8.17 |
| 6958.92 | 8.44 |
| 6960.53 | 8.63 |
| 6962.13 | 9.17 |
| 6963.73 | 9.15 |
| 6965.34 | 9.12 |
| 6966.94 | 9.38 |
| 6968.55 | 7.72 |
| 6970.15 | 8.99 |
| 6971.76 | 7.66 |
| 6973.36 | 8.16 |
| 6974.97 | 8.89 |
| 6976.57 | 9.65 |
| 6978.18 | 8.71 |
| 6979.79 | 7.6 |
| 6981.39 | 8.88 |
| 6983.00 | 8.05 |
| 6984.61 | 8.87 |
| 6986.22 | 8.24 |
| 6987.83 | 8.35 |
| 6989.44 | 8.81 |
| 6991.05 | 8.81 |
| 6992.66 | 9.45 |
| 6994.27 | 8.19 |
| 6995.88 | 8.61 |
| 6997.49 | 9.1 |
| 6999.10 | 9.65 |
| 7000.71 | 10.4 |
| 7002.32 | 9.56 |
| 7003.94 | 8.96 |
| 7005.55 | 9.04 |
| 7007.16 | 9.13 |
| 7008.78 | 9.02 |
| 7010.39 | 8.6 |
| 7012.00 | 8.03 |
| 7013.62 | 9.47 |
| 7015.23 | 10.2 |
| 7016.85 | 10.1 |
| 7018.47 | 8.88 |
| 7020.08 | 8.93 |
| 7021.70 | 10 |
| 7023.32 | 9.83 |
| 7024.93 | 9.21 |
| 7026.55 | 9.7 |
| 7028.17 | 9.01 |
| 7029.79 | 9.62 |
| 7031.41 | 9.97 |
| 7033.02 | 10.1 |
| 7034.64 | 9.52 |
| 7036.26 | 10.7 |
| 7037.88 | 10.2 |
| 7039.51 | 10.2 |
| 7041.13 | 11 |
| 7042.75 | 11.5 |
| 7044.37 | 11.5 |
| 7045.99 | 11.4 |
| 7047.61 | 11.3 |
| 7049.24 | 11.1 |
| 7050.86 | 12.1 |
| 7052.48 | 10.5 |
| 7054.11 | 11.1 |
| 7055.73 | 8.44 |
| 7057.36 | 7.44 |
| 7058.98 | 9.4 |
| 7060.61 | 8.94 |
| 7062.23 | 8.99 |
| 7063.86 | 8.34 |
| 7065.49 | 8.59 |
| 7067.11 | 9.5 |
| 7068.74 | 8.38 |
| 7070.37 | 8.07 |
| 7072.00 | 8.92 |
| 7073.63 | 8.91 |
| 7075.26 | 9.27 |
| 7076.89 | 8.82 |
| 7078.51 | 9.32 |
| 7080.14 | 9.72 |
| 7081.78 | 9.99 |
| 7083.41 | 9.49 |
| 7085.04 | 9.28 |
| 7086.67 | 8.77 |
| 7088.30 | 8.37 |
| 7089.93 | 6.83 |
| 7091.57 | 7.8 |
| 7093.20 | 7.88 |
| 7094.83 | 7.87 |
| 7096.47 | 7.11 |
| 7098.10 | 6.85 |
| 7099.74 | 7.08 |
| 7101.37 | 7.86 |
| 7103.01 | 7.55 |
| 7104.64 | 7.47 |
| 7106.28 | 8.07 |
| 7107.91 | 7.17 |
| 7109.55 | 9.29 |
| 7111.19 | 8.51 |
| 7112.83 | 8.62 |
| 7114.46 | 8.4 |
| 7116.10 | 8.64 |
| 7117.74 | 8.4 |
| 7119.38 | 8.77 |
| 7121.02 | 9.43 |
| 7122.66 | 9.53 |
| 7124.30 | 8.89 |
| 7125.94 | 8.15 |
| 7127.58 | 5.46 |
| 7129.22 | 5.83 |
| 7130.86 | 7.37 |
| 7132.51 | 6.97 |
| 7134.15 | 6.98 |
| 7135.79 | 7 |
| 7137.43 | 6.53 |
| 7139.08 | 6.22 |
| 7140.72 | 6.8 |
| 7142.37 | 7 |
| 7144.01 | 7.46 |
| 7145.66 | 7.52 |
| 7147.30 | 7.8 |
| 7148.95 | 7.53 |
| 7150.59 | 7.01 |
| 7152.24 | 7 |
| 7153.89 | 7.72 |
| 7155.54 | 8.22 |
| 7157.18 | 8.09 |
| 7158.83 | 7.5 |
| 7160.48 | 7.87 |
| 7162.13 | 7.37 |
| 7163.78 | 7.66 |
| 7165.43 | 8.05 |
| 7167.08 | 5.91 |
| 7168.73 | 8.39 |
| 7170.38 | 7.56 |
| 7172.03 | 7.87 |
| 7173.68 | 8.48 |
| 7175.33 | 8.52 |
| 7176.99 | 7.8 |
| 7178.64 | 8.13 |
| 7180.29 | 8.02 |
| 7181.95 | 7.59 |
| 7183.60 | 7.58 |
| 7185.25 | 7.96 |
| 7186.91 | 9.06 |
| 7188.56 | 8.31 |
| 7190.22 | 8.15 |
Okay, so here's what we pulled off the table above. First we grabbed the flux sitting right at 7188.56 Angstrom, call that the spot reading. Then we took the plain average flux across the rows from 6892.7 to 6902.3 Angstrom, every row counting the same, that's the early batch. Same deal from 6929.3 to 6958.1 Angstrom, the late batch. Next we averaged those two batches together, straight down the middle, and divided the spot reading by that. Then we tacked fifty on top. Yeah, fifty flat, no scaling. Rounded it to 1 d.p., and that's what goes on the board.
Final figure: 51.1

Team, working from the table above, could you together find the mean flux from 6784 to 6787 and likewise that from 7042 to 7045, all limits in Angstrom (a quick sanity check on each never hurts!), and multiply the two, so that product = 70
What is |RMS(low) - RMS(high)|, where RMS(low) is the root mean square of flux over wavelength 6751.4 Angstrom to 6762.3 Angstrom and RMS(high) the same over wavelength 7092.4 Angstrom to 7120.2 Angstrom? 1.8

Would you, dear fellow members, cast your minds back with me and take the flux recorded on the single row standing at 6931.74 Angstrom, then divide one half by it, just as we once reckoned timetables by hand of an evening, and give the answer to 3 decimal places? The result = 0.070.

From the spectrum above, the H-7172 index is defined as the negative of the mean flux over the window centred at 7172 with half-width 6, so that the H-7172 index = -7.8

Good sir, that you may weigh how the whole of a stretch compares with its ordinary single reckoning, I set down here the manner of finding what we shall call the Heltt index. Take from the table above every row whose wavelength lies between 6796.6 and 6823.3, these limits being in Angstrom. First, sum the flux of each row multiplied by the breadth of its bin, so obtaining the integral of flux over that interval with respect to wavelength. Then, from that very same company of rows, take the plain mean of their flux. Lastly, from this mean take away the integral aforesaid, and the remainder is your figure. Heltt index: -164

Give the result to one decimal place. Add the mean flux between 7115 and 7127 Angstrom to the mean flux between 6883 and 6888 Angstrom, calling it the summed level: 15.3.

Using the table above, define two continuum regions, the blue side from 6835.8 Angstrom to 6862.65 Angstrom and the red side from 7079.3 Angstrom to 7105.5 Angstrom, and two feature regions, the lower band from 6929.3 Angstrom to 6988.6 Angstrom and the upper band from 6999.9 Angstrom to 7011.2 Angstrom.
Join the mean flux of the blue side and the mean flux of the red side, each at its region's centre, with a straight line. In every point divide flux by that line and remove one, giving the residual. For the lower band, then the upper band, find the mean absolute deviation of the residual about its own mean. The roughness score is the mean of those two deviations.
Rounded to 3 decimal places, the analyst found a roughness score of 0.065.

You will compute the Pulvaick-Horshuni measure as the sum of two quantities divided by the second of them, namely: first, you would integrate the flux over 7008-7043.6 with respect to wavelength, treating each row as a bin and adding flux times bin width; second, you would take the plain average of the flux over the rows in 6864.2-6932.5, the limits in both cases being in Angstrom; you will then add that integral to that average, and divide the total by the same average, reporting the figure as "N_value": 52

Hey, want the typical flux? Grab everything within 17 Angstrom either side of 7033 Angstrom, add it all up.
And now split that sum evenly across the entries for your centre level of 10.2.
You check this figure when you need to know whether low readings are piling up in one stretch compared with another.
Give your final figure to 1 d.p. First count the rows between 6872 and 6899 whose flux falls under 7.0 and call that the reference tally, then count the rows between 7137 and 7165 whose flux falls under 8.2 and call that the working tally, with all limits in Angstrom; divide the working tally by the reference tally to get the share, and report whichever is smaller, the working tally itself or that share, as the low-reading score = 1.3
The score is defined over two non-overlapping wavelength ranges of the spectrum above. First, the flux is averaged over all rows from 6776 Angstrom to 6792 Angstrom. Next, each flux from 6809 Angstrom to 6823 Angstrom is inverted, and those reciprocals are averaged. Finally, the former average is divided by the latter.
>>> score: 40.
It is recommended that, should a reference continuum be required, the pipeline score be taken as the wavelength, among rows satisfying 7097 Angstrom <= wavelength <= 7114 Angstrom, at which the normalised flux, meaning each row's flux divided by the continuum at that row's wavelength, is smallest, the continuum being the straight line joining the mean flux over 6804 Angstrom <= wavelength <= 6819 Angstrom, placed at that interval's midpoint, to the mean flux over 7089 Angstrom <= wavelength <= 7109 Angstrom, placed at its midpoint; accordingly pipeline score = 7098.10 Angstrom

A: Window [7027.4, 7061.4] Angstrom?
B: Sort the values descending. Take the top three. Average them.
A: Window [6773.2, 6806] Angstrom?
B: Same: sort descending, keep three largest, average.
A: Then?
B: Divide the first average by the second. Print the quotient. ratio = 1.68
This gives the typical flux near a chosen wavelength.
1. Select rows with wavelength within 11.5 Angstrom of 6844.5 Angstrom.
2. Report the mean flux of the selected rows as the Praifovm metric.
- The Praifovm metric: 6.2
